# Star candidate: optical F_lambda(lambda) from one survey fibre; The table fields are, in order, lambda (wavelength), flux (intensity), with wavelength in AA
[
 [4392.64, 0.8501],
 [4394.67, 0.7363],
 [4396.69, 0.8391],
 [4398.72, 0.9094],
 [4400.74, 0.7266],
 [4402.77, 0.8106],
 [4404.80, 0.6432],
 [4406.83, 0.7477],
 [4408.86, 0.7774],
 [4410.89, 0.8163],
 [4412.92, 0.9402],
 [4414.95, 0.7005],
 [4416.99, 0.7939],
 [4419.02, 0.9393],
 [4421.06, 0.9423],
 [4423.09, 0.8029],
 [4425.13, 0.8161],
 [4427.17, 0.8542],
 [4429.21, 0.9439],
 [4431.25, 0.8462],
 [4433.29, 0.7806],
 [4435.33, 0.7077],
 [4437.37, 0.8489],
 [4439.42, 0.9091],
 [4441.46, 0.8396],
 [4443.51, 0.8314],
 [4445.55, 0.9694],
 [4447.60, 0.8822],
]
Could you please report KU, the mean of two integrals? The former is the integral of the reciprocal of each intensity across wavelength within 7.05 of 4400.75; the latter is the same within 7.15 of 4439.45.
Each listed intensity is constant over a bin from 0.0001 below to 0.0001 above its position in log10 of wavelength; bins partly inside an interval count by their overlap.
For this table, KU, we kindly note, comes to 18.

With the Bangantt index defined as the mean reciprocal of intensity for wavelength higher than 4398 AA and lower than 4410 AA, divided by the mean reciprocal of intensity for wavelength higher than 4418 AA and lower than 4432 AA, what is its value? 1.15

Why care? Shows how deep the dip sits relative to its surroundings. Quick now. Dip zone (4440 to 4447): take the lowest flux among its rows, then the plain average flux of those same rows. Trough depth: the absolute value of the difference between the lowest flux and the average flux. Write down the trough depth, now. 0.05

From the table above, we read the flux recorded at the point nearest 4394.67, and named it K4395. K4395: 0.7363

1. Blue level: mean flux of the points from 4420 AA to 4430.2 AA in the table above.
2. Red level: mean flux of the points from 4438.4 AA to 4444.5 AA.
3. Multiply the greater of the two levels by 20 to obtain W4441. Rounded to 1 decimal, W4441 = 17.4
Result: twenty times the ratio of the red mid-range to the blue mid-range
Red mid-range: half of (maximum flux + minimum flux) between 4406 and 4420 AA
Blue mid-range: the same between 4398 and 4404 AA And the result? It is 20.1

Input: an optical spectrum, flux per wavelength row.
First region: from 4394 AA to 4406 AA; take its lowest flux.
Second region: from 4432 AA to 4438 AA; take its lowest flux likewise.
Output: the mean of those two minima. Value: 0.675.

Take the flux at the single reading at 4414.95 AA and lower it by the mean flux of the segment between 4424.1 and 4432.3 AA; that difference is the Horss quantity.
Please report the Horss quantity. -0.16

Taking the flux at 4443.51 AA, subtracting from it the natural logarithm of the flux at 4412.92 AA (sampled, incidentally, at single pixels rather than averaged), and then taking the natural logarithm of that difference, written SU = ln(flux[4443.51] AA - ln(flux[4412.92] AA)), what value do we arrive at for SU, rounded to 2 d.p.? -0.11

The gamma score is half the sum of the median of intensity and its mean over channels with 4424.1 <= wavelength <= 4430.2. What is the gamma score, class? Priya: 0.86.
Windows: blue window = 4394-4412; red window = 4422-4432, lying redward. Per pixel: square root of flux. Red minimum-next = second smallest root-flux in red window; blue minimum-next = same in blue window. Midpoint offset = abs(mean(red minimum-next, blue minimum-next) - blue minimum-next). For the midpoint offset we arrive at 0.025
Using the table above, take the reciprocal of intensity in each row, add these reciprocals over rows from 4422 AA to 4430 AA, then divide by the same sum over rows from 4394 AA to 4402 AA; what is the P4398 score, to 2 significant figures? 0.94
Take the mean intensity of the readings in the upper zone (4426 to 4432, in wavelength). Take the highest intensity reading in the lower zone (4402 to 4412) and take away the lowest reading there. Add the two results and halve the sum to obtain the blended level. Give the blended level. 0.53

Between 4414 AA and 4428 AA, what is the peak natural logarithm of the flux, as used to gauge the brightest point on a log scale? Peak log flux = -0.059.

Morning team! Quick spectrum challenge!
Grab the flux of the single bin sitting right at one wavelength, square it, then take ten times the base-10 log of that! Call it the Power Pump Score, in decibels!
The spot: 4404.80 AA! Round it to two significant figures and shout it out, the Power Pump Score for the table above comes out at -3.8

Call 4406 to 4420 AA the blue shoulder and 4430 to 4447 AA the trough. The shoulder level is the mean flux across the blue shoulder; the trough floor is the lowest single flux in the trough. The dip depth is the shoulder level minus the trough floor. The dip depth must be 0.11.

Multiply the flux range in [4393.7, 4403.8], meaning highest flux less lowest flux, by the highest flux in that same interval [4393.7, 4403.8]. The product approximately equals 0.17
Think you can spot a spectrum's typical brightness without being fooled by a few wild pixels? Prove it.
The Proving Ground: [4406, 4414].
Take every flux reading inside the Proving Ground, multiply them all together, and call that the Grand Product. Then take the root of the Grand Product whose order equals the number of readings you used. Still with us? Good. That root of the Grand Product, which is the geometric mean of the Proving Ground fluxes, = 0.817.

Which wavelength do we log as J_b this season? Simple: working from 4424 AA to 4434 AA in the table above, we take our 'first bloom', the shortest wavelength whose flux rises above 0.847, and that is 4427.17 AA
